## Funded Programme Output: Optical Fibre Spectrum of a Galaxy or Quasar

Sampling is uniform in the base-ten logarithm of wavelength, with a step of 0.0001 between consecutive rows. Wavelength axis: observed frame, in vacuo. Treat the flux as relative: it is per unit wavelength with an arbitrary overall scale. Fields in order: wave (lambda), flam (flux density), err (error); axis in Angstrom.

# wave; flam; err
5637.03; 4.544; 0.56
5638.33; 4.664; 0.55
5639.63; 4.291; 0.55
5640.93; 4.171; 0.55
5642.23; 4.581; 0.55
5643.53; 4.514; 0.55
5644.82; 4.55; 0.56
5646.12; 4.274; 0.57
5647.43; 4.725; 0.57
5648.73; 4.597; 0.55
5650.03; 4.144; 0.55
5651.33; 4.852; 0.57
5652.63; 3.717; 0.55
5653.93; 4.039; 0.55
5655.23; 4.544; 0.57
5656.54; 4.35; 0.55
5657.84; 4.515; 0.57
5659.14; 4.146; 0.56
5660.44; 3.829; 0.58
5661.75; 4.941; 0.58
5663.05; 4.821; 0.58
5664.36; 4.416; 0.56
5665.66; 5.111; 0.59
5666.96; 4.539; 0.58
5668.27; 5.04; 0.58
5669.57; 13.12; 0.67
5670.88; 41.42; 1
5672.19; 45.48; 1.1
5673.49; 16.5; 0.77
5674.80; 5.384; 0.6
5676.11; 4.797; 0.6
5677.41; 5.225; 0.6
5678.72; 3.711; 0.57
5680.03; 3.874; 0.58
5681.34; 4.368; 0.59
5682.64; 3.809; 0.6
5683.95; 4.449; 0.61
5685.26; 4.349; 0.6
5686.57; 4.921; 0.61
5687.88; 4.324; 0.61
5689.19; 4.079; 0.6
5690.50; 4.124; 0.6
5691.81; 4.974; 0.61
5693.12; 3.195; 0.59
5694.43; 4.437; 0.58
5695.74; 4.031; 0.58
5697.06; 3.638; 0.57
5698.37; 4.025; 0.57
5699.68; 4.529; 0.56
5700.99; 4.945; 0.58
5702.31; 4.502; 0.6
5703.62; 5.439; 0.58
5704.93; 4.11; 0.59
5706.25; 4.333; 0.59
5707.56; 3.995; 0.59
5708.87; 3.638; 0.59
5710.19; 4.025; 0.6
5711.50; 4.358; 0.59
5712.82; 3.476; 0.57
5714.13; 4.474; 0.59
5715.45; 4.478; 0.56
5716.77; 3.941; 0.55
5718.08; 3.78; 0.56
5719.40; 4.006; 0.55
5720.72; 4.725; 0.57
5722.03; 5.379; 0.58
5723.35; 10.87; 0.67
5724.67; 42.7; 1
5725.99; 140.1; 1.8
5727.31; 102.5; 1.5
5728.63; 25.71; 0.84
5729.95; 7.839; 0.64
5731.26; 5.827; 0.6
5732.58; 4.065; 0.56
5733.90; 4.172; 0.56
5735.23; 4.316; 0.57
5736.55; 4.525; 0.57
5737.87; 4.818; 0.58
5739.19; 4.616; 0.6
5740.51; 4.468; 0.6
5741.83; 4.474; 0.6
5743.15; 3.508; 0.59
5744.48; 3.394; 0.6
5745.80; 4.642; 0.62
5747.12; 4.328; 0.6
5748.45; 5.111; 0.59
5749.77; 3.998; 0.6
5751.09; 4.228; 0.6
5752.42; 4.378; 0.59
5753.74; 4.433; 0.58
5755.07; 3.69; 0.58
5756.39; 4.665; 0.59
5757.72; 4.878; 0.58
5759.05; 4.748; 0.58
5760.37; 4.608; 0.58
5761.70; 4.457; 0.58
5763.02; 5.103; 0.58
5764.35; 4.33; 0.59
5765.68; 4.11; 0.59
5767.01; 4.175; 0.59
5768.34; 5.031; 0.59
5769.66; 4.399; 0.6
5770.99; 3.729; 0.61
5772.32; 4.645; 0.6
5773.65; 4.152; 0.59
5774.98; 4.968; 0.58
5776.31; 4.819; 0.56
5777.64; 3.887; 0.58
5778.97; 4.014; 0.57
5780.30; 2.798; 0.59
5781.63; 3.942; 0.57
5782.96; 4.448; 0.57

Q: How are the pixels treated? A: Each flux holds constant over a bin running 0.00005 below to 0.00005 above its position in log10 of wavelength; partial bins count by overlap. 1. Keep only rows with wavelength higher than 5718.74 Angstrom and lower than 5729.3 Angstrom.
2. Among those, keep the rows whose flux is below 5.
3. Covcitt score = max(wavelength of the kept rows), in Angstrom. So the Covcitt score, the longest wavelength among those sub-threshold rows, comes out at 5720.72 Angstrom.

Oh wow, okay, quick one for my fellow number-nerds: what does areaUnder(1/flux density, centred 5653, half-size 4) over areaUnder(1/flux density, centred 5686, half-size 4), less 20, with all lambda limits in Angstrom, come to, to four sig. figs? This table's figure -18.99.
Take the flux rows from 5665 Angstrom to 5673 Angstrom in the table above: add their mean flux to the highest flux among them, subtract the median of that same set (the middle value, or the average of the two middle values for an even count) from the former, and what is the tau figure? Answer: 55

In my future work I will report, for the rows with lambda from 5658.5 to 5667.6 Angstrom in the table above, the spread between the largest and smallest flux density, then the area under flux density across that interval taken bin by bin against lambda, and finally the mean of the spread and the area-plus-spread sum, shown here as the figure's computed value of 22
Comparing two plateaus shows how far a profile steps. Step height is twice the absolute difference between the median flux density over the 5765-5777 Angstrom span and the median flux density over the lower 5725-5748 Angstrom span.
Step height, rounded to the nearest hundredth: 0.25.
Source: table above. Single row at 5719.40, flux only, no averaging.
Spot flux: 4.006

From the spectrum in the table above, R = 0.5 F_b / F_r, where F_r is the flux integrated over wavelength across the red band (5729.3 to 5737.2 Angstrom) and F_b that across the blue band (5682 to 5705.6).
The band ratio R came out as 1.3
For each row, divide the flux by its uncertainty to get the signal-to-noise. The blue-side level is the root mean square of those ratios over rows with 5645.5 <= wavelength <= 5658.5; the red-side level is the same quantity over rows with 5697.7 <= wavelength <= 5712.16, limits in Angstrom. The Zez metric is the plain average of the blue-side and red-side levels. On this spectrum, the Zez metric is 7.7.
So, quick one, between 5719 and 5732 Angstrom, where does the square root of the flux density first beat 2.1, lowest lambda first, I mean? 5720.72 Angstrom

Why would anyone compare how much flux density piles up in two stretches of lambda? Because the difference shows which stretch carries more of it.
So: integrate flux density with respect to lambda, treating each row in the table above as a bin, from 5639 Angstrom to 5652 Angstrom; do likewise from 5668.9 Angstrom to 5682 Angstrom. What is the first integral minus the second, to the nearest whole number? -130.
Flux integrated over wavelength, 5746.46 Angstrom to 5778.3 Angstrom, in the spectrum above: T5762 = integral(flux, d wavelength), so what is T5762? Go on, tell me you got 142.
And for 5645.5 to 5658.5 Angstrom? 57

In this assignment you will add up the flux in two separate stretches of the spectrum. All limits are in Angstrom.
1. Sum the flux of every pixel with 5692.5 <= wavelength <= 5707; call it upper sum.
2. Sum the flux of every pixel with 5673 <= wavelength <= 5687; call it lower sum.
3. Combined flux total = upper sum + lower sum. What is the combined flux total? 109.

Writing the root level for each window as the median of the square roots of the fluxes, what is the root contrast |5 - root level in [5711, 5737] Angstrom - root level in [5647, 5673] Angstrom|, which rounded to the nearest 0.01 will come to 0.74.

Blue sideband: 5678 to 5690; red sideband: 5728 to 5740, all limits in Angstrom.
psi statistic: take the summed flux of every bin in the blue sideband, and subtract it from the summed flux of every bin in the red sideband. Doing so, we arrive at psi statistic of 28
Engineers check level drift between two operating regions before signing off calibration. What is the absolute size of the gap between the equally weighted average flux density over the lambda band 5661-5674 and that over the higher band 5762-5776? 10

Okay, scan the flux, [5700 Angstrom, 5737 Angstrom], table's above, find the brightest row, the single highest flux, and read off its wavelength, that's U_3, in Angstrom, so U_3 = 5725.99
